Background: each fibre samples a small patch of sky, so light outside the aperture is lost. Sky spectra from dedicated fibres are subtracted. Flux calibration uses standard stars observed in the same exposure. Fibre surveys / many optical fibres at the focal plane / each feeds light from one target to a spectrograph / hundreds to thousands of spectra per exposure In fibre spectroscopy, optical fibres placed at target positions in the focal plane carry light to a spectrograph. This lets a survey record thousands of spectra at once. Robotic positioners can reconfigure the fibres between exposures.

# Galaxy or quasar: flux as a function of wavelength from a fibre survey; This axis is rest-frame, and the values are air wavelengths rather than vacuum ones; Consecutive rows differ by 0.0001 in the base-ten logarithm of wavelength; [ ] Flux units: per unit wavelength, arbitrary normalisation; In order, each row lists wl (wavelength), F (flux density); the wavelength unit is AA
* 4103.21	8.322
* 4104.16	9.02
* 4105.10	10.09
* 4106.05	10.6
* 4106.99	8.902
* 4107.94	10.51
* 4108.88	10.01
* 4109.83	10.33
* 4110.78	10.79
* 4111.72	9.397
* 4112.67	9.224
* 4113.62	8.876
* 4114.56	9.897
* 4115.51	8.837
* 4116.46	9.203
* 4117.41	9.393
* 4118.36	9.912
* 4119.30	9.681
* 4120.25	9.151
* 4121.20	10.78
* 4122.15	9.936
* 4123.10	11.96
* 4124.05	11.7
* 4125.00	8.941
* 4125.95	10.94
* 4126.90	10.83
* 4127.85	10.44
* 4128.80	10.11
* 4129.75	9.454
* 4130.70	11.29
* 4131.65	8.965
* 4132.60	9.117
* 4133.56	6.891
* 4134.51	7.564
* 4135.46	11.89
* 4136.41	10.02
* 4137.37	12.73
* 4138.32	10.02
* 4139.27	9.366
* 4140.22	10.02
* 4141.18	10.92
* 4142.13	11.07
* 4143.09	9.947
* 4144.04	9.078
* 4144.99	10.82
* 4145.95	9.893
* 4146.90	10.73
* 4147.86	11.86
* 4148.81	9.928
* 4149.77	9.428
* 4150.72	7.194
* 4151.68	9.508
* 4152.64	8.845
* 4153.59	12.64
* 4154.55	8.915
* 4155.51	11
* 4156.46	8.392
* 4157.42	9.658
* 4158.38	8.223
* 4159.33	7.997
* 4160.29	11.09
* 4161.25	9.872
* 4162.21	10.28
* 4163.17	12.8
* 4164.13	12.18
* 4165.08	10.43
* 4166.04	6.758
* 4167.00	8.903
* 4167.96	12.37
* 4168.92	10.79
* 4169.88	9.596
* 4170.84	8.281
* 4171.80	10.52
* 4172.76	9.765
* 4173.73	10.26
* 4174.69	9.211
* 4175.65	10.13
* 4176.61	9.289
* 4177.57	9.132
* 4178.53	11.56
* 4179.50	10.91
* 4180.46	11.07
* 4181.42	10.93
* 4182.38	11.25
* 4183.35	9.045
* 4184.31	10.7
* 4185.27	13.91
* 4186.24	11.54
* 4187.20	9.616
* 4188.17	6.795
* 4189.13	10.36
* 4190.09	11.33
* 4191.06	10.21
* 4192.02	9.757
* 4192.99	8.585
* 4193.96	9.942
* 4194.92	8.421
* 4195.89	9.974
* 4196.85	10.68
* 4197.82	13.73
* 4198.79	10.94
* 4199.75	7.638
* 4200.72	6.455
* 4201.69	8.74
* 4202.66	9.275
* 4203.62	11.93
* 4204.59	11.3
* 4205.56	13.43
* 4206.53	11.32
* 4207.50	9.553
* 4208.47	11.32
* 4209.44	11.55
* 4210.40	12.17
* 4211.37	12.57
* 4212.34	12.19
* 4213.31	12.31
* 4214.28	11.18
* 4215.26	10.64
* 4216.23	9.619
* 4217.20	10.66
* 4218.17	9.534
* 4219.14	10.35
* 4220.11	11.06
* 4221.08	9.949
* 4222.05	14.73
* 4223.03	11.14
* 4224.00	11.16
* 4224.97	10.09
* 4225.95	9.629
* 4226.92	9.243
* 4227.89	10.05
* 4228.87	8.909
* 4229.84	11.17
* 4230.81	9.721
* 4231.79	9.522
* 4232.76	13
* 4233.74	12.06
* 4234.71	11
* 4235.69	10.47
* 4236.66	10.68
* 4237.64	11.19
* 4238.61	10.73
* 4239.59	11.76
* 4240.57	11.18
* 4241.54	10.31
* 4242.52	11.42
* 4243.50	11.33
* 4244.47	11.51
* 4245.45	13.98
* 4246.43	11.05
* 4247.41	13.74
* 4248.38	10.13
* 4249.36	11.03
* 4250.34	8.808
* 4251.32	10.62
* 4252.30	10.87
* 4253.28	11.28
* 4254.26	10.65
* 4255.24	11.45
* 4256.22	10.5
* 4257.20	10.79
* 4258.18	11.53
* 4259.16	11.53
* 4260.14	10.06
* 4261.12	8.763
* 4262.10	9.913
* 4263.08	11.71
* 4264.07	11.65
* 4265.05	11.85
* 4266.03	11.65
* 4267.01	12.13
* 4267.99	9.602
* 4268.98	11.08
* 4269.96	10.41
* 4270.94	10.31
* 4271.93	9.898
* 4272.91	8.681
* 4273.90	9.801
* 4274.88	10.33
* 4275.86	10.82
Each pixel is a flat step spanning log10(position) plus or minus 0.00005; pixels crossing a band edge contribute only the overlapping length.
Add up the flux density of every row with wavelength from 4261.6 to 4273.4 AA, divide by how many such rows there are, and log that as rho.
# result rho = 10.7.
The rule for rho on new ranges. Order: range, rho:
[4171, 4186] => 10.5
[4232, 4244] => 11.3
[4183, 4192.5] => 10.3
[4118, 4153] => 10.0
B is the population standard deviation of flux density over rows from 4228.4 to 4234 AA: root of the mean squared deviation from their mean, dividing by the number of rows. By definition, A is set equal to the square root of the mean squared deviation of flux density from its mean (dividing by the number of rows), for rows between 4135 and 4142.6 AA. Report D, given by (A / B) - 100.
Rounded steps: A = 1.1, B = 1.5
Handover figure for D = -99.28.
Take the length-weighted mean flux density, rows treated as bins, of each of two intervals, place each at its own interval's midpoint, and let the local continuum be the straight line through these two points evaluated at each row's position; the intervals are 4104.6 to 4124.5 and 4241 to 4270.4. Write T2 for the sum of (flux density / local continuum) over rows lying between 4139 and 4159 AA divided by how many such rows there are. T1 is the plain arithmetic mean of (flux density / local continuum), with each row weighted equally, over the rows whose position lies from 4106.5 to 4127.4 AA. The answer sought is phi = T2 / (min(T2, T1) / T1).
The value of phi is 1.00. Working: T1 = 1.00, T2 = 0.97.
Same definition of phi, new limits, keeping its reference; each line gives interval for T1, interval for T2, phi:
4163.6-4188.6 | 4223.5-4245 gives 0.99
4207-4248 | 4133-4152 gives 1.02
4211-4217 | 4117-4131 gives 1.06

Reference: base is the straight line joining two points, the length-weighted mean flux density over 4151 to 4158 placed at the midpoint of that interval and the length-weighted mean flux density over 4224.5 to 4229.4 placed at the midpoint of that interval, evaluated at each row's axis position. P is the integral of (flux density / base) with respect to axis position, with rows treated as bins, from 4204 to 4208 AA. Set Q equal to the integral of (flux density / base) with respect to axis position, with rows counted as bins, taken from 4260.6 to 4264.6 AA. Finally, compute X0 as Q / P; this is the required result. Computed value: 0.93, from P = 4.73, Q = 4.42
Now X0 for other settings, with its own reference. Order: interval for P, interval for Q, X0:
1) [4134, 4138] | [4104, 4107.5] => 0.80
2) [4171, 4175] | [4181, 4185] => 1.09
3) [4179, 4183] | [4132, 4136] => 0.80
